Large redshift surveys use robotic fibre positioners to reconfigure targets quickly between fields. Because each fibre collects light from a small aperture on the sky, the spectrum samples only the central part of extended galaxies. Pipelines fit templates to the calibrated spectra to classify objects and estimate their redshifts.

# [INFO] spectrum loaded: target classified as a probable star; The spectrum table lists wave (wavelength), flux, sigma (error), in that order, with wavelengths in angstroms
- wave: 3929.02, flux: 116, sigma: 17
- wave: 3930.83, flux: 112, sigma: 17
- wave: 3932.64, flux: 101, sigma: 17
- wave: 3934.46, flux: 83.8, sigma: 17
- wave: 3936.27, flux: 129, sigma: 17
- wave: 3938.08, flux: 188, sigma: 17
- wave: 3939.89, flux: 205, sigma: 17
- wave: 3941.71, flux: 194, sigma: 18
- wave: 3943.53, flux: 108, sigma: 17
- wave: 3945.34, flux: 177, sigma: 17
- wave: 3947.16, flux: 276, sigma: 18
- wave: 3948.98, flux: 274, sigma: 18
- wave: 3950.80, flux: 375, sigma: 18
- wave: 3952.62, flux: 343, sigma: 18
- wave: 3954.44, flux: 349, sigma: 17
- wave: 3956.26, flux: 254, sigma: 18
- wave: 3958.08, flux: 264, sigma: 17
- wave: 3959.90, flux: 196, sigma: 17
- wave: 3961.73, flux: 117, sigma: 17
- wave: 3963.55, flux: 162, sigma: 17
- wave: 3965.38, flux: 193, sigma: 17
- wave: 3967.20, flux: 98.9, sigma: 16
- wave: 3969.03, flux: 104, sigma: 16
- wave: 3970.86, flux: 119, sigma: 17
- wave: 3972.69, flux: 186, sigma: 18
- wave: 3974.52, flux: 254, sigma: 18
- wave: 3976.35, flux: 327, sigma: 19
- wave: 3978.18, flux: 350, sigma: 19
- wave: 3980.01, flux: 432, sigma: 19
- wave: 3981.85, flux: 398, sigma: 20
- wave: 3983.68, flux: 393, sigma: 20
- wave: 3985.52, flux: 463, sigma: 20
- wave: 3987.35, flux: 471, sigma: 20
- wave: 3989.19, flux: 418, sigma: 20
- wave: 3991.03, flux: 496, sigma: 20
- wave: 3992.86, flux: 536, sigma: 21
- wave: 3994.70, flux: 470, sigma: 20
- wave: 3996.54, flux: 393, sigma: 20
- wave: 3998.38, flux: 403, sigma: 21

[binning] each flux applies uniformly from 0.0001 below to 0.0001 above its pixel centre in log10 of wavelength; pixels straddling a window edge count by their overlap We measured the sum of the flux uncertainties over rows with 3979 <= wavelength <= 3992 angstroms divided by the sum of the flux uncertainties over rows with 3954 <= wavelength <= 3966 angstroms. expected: 1.16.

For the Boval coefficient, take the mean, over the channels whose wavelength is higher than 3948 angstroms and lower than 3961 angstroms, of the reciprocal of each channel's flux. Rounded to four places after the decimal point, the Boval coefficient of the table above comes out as 0.0036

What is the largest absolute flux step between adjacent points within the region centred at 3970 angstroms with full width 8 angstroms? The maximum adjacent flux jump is 67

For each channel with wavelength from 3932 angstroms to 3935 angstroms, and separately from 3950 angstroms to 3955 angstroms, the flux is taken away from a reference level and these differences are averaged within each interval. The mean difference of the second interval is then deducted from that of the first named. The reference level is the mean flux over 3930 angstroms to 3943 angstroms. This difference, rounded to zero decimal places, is 263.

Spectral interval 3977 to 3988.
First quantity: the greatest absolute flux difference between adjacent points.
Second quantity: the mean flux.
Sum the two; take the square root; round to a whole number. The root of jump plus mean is 22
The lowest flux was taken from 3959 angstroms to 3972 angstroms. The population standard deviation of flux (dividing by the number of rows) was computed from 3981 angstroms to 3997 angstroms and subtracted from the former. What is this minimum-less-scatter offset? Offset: 51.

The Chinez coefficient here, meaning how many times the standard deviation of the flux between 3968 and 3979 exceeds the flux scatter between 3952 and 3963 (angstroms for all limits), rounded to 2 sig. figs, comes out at 1.2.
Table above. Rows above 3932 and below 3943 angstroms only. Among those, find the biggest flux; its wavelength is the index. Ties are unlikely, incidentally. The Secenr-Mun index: 3939.89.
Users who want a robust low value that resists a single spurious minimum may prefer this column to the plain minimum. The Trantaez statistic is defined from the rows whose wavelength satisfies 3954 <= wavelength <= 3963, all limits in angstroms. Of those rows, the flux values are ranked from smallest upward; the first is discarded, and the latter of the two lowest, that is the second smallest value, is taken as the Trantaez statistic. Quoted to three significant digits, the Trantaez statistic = 196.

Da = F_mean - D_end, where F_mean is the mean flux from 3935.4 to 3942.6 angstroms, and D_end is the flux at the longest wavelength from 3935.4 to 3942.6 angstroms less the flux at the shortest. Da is 114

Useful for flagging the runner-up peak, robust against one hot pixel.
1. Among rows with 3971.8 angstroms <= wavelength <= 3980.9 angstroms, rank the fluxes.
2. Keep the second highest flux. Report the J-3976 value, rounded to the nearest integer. 350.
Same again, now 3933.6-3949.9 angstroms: 274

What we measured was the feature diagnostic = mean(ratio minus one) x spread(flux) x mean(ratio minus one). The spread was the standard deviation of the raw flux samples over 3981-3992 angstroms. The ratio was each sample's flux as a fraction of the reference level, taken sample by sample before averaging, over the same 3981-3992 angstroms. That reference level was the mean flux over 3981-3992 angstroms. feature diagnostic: 0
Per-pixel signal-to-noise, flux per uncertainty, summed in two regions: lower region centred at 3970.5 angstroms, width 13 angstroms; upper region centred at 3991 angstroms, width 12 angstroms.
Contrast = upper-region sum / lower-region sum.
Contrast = 2.2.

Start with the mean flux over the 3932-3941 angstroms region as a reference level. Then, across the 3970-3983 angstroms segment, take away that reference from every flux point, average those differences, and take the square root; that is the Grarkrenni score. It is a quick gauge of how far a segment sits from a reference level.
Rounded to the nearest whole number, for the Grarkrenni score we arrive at 12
